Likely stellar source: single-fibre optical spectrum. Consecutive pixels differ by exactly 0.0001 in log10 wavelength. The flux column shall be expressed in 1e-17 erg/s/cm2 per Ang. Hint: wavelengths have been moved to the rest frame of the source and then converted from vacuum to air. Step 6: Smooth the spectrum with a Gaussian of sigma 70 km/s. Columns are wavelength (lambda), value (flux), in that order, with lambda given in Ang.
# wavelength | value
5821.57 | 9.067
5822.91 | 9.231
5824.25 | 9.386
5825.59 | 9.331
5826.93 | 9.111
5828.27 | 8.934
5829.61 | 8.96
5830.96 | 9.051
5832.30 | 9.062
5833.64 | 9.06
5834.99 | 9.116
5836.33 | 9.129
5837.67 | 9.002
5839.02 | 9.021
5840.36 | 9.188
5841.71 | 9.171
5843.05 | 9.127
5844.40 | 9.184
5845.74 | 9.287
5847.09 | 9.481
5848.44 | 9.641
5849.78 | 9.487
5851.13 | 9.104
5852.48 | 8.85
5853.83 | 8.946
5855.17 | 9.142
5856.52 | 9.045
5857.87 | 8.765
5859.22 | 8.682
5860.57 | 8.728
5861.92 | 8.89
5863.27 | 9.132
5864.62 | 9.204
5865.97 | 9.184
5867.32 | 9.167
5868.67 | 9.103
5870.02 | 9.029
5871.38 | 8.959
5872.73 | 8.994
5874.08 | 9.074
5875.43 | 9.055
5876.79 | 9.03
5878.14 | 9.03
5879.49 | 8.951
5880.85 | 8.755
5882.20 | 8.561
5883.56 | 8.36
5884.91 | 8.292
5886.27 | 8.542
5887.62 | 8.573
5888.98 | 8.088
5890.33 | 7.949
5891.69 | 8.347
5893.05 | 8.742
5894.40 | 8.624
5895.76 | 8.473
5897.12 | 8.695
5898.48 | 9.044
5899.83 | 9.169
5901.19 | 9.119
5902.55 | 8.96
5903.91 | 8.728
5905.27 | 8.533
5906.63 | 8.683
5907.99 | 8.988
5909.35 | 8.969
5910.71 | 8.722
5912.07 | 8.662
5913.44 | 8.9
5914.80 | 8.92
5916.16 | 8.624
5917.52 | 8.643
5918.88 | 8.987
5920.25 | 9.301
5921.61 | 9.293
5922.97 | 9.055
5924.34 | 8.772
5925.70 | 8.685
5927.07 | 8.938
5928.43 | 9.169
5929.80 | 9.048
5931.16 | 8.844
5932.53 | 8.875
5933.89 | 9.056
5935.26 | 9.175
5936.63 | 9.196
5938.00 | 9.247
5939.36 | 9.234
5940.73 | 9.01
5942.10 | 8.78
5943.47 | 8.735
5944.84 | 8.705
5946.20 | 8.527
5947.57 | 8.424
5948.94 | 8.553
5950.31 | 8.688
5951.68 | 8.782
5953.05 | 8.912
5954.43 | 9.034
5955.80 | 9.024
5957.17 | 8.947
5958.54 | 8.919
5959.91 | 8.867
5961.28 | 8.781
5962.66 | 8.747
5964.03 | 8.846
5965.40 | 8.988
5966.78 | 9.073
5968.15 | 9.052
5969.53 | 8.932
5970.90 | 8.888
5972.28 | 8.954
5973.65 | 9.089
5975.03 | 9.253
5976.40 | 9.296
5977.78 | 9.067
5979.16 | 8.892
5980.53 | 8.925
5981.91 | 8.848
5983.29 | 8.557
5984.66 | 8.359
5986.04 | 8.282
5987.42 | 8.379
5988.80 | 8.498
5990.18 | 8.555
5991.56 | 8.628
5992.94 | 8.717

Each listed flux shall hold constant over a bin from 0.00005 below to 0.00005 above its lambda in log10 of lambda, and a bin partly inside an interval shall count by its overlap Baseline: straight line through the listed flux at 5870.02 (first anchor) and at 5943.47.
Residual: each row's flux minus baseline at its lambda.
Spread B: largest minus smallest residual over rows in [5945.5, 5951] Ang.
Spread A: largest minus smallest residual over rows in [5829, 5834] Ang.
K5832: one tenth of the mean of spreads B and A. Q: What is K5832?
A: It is 0.02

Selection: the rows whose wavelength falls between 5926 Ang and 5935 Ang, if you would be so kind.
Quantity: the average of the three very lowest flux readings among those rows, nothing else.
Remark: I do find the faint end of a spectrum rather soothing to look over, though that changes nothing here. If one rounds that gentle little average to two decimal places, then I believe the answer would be 8.89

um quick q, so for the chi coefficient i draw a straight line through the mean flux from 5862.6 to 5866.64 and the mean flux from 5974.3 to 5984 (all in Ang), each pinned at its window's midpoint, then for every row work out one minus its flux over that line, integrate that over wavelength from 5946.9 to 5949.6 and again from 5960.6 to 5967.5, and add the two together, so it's 0.25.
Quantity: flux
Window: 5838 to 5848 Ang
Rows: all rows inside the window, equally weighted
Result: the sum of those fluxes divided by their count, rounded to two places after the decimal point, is 9.21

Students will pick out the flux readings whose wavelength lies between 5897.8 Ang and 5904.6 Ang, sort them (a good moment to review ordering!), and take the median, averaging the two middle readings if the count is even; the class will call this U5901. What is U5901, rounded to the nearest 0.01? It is 9.04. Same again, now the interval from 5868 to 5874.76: 9.03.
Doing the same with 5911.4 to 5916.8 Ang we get 8.78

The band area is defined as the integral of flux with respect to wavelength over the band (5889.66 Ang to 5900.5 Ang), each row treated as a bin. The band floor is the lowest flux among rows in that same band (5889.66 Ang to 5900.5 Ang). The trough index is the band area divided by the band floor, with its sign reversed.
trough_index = -11.8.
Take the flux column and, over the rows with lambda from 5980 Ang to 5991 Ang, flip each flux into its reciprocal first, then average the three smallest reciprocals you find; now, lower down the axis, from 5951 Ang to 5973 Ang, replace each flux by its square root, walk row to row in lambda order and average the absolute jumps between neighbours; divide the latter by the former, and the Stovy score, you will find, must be 0.11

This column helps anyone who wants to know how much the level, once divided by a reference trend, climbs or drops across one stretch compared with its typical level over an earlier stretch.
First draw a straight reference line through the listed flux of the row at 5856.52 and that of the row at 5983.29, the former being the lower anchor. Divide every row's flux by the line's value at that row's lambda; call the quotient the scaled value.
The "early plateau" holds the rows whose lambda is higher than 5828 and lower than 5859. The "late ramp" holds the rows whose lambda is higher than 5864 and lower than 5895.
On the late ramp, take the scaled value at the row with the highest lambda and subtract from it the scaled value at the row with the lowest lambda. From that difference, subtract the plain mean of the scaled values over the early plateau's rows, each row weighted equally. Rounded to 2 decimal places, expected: -1.05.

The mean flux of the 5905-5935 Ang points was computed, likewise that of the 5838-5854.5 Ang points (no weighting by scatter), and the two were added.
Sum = 18.1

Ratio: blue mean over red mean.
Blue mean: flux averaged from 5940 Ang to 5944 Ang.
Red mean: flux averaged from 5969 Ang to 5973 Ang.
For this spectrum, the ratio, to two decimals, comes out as 0.99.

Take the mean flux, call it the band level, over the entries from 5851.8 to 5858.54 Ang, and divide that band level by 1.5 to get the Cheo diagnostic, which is 5.97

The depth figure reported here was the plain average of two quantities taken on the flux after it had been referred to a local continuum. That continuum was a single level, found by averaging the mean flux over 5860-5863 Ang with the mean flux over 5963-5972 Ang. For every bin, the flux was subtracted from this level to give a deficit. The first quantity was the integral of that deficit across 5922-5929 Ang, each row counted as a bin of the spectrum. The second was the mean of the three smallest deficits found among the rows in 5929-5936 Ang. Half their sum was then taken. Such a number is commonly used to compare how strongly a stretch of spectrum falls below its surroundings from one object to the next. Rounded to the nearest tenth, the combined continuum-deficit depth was -0.2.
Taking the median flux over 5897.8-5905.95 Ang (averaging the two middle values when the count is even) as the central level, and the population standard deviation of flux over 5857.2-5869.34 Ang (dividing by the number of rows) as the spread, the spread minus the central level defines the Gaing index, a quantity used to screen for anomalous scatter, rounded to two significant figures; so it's -8.8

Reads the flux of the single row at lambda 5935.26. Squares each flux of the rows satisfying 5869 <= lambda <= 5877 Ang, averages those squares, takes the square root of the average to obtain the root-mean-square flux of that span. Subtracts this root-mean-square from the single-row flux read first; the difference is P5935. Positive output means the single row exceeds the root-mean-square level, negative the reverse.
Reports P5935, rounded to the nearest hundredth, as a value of 0.15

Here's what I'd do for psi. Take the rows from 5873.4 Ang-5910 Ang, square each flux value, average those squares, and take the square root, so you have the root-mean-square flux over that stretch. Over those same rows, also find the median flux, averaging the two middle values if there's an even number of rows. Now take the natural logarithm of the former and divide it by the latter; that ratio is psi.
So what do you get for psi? 0.248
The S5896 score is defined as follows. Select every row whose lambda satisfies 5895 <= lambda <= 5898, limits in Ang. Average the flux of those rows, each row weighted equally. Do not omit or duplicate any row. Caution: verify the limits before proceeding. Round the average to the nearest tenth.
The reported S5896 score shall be 8.6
